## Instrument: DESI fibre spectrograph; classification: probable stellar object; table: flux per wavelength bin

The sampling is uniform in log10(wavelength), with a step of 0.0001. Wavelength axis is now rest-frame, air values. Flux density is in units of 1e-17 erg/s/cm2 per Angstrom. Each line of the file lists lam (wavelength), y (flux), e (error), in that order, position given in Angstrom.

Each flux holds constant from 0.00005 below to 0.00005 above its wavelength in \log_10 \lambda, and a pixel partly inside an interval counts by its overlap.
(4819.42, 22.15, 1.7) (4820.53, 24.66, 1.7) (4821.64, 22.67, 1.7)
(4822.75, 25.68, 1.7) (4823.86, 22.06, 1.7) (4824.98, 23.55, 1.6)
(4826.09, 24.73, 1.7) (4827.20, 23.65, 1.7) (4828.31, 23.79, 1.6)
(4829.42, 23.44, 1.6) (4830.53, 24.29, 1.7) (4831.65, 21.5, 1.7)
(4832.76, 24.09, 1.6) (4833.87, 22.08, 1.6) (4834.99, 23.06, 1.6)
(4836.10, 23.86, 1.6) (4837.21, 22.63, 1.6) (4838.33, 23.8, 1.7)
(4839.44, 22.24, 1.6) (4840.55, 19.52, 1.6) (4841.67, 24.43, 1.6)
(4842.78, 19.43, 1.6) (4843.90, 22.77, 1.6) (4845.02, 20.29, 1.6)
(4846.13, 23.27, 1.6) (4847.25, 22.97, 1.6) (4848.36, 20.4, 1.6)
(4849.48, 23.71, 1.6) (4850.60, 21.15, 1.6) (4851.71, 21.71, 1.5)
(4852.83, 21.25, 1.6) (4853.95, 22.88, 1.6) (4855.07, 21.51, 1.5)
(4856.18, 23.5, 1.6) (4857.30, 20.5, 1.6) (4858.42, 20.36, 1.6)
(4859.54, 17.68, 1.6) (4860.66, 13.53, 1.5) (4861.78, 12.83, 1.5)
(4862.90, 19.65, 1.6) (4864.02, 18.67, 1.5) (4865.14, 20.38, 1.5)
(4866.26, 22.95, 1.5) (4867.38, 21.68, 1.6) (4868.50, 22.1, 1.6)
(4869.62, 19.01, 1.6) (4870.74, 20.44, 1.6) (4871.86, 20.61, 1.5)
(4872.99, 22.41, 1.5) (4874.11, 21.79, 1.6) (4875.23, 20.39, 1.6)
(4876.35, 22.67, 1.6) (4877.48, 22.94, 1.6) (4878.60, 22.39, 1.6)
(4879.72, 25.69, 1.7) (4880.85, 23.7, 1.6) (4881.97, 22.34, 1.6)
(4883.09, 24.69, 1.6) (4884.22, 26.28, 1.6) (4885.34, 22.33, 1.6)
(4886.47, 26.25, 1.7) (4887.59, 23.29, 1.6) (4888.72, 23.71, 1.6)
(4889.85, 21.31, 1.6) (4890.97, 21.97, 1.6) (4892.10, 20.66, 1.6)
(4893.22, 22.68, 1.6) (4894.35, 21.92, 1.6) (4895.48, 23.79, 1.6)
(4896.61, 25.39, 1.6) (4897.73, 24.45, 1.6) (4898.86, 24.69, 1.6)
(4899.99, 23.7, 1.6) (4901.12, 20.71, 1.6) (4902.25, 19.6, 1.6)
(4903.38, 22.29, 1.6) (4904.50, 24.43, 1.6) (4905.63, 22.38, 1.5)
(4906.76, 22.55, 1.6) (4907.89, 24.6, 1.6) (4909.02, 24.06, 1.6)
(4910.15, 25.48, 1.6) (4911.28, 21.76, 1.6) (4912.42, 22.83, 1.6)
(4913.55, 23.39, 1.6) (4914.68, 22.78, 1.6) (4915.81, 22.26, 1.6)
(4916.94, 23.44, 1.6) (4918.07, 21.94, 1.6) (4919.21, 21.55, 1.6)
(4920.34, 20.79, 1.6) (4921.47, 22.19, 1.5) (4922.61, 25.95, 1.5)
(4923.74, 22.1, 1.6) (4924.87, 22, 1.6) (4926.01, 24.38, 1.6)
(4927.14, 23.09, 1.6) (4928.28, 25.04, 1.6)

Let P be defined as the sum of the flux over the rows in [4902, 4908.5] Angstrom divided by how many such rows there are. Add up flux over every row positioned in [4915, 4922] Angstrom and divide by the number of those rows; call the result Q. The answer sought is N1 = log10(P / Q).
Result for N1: 0.01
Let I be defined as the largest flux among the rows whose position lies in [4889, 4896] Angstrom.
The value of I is 23.79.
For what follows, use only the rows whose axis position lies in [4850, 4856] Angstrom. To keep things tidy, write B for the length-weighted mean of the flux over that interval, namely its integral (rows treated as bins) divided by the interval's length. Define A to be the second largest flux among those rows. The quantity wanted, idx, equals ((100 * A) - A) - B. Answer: 2127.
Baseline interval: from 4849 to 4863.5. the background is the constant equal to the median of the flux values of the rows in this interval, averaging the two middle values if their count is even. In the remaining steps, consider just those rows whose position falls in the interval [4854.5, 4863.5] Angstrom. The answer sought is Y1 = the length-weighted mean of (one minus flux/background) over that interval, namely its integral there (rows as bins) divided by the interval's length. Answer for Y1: 0.116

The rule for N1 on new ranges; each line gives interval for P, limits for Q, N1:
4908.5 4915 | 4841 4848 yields 0.02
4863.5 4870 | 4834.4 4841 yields -0.03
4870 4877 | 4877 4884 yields -0.04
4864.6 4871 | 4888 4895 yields -0.02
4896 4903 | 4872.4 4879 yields 0.02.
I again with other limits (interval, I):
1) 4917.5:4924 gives 25.95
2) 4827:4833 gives 24.29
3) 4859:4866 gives 20.38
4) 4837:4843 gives 24.43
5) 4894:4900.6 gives 25.39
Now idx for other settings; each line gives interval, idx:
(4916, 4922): 2175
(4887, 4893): 2283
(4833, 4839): 2333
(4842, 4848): 2252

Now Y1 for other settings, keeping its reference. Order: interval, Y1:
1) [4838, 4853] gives -0.036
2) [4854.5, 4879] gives 0.038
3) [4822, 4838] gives -0.109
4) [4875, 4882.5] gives -0.087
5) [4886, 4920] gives -0.086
